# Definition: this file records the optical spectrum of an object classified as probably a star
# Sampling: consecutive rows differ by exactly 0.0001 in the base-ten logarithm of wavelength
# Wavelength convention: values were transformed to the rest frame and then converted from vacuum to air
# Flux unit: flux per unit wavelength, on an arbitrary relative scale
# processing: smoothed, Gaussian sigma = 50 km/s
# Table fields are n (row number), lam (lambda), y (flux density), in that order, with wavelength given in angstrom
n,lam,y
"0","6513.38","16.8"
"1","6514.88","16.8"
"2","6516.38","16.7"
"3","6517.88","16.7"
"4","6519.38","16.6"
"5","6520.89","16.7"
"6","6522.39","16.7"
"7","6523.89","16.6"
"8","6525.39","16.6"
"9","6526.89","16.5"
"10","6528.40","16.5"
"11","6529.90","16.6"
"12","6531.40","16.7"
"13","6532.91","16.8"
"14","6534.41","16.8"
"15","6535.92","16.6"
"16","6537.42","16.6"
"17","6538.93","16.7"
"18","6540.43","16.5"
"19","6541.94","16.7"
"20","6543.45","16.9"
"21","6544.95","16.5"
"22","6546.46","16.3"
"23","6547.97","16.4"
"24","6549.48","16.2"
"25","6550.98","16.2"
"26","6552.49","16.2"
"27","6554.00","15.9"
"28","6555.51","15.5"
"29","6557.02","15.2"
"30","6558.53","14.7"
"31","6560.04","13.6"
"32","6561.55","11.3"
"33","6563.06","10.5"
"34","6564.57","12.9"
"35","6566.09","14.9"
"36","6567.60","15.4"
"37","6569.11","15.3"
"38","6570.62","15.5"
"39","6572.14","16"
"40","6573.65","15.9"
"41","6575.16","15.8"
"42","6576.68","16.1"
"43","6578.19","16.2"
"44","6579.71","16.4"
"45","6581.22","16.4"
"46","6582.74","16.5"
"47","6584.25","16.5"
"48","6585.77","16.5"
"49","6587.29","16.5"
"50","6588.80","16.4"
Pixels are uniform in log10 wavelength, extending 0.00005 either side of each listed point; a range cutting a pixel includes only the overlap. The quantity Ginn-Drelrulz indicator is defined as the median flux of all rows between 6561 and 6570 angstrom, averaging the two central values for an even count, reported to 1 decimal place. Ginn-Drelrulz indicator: 13.9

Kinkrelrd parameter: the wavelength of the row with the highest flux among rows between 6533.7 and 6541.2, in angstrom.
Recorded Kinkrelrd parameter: 6534.41 angstrom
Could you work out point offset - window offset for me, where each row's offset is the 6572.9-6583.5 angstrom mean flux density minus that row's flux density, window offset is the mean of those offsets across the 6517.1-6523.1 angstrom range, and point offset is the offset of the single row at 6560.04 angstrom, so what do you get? 3.1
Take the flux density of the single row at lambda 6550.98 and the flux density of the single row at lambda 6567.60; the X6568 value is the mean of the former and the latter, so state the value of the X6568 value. 15.8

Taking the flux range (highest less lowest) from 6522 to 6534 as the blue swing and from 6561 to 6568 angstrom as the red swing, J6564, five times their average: 13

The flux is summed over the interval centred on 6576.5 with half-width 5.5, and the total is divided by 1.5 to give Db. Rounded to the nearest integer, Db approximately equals 75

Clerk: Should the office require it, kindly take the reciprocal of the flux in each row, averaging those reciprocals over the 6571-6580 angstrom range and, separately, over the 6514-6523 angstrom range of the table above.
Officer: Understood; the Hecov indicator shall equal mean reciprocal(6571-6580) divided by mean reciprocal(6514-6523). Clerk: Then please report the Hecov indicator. 1.04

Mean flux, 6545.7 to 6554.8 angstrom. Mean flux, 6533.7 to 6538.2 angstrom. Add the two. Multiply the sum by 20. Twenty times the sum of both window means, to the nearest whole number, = 657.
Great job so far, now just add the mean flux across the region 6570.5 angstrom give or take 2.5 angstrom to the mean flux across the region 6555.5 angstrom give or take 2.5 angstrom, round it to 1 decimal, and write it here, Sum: 31.1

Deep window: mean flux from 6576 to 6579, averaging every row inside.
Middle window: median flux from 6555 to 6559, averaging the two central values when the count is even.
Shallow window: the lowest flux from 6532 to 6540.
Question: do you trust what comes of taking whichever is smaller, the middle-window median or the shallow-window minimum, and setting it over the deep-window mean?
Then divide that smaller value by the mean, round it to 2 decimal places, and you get 0.94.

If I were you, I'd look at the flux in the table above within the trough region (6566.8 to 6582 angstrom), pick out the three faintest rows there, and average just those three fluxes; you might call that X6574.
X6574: 15.4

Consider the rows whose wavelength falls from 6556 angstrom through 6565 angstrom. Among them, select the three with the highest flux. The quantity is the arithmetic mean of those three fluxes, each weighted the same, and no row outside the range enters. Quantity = 14.5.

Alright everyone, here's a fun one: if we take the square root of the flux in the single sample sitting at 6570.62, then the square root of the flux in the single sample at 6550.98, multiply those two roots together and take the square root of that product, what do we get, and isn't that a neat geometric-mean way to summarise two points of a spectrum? 3.98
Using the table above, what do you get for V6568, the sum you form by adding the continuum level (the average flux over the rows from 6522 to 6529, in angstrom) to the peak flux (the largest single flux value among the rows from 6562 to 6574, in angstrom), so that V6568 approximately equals 32.58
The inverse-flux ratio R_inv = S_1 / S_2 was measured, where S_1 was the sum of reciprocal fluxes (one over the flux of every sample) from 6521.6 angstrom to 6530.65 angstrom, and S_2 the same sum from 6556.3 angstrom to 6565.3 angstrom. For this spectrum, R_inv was 0.77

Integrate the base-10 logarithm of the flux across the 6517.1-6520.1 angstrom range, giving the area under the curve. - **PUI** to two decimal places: 3.67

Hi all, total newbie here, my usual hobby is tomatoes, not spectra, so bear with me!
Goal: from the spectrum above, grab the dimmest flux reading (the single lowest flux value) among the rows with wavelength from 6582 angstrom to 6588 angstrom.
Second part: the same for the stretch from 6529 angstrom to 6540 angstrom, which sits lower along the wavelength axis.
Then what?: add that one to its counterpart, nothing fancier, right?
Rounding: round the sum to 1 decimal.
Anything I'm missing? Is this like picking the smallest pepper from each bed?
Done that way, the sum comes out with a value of 33.1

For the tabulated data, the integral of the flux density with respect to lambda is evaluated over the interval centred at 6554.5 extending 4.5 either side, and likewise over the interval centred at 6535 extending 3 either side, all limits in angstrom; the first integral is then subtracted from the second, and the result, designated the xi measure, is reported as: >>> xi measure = -41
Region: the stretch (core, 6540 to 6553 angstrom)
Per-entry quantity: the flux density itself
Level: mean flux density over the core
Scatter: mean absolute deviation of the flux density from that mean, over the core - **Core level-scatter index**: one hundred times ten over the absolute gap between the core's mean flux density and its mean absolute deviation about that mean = 62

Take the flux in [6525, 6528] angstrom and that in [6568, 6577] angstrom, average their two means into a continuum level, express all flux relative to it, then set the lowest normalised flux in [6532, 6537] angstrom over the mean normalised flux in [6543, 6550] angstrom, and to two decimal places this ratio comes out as 1.01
